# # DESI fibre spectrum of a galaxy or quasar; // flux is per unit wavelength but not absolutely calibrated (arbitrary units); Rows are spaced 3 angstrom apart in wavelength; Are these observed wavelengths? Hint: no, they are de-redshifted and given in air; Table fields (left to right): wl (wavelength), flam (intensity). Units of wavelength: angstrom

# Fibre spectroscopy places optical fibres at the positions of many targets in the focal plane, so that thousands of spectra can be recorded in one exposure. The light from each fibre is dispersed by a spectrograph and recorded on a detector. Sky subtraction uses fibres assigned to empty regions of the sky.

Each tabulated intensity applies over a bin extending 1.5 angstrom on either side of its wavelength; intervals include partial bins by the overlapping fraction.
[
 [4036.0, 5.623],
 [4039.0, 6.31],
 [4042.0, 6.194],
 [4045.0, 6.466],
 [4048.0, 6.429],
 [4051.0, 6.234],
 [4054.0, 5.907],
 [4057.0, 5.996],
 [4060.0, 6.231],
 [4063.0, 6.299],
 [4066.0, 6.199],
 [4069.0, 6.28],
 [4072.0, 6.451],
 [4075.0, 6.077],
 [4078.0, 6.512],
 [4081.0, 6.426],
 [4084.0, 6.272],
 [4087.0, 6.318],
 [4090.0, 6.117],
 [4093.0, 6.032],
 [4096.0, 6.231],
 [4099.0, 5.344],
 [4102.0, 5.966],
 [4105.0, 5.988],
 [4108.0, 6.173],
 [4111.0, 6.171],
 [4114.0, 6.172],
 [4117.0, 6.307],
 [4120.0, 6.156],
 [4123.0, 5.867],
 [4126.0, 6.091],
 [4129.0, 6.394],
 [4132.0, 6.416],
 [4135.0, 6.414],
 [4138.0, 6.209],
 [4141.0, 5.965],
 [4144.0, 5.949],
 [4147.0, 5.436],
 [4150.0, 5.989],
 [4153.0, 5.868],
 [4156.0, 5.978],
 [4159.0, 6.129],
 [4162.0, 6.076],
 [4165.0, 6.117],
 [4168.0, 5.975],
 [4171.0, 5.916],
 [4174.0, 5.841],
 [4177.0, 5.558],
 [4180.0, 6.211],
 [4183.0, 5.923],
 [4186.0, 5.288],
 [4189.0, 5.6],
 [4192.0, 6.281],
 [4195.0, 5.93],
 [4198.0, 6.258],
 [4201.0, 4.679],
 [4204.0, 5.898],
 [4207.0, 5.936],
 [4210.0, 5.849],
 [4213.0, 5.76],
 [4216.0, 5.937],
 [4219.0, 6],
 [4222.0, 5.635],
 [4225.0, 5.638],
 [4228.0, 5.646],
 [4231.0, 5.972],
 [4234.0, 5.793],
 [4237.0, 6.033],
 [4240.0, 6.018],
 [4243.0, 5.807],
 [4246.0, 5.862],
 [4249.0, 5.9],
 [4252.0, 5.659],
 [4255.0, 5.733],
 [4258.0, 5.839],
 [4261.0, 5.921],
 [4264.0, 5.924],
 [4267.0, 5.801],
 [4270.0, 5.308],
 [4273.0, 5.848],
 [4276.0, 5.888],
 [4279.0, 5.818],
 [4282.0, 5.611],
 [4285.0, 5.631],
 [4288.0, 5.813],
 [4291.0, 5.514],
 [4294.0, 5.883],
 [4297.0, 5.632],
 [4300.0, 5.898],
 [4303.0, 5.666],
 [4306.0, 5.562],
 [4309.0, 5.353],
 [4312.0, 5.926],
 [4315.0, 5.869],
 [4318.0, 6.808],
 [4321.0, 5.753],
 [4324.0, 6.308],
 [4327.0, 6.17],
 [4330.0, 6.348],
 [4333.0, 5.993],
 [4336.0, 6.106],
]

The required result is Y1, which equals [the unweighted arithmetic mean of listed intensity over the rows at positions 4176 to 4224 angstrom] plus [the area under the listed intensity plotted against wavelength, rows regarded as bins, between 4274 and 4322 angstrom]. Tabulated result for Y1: 283.7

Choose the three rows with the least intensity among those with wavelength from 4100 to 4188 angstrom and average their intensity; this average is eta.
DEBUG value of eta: 5.43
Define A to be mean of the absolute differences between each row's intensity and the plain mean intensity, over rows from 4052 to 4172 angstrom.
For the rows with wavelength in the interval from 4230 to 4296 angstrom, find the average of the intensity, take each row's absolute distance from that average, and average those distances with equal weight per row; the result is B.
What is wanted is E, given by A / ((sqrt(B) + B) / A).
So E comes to 0.07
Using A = 0.18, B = 0.12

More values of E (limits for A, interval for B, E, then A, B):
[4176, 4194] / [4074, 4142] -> 0.18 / 0.33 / 0.17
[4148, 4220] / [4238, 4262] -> 0.12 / 0.21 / 0.08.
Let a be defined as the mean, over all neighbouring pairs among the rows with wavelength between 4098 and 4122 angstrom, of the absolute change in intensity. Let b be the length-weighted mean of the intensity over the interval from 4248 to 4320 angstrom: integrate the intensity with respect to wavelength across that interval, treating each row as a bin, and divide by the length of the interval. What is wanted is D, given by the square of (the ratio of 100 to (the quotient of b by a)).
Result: 8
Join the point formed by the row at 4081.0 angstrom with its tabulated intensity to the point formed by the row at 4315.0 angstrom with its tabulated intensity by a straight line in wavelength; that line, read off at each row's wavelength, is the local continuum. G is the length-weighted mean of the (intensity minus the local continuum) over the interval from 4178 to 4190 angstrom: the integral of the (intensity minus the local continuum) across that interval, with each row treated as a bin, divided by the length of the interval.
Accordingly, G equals -0.43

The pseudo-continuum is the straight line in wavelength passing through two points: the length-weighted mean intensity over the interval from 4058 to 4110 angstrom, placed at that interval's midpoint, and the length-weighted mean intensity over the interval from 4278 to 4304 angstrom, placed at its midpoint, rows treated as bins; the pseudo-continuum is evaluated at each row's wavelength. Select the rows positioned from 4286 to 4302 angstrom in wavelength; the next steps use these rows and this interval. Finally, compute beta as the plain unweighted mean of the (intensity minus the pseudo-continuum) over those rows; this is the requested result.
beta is 0.04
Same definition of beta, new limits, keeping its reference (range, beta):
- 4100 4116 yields -0.02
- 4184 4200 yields -0.06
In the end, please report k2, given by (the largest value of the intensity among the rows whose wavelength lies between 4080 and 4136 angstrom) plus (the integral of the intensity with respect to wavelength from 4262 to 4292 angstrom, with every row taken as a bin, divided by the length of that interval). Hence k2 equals 12.1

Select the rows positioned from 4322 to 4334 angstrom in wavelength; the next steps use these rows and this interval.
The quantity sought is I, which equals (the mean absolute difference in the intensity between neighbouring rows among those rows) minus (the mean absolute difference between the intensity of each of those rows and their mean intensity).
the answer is 0.10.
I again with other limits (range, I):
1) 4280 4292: 0.08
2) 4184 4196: 0.12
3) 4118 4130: 0.12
